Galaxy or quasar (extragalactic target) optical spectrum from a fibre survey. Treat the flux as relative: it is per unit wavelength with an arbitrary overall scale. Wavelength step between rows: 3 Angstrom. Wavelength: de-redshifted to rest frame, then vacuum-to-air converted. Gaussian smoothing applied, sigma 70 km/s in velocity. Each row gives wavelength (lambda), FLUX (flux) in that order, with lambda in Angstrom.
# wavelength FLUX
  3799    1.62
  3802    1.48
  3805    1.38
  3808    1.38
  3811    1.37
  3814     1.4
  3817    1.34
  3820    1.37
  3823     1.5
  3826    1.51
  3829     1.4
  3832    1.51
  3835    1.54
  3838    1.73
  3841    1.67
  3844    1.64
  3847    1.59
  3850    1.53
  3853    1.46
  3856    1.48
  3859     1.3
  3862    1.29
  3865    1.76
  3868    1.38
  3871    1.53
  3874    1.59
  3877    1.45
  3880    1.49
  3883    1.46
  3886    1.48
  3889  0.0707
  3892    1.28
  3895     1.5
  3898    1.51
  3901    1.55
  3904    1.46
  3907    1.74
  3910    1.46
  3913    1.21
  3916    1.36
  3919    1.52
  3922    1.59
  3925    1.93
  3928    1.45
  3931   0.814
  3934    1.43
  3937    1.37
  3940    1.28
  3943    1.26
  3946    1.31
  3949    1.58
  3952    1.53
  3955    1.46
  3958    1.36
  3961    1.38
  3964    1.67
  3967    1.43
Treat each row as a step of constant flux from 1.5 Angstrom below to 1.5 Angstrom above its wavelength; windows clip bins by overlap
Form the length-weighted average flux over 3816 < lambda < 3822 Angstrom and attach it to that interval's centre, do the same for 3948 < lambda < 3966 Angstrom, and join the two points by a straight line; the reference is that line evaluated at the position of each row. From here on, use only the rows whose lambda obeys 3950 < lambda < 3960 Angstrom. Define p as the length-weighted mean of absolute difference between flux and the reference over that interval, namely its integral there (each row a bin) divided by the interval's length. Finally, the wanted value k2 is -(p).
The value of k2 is -0.07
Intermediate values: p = 0.072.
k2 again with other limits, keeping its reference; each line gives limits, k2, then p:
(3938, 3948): -0.19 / 0.187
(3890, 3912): -0.13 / 0.134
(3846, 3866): -0.14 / 0.143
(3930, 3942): -0.23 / 0.232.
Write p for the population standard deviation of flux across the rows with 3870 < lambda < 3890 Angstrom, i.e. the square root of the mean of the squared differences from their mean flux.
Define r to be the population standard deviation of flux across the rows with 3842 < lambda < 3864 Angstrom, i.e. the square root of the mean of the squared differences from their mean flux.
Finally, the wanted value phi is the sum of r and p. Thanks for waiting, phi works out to 0.63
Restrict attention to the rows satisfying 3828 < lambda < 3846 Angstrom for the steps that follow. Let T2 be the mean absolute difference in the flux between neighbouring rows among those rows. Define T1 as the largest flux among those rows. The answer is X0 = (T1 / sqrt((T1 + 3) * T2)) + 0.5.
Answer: 3.2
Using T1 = 1.73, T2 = 0.08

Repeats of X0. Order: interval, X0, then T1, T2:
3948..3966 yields 2.9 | 1.67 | 0.11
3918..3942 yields 2.0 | 1.93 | 0.33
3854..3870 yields 2.1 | 1.76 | 0.26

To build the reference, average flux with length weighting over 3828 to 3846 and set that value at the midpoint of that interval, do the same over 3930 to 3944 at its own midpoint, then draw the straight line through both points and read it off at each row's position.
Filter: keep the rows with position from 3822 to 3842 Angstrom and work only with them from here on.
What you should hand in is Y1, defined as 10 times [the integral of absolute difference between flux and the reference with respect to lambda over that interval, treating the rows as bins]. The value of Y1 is 24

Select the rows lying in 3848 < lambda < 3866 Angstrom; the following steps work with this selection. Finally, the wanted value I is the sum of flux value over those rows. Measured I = 8.8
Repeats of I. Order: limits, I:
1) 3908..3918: 4.0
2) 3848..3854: 3.0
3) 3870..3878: 4.6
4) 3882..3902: 8.9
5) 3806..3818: 5.5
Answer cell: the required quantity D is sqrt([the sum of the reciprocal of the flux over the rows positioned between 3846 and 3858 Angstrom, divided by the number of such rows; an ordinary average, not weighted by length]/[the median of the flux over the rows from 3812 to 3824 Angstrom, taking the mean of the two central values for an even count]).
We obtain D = 0.691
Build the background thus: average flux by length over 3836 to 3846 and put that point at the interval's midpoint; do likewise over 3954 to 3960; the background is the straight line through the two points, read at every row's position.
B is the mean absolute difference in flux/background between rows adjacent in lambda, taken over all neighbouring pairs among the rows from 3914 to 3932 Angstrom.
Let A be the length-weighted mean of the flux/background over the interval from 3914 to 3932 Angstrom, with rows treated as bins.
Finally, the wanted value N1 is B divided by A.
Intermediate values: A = 0.98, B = 0.230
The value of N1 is 0.234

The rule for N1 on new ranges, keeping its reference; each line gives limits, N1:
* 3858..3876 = 0.145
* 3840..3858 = 0.027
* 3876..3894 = 0.453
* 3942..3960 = 0.075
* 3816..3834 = 0.056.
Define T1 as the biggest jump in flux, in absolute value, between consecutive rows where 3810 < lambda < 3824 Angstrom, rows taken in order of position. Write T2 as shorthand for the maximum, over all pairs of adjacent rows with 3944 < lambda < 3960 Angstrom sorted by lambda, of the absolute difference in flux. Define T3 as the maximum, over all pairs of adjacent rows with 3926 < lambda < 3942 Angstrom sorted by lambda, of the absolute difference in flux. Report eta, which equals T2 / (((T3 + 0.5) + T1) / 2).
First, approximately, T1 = 0.13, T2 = 0.27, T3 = 0.6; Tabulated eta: 0.4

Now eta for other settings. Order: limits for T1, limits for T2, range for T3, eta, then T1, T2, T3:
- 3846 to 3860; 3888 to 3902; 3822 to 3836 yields 3.1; 0.18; 1.21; 0.1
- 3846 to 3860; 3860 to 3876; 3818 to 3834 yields 1.2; 0.18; 0.47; 0.1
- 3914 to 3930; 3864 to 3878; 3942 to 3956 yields 0.6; 0.48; 0.38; 0.3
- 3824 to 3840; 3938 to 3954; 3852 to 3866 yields 0.5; 0.19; 0.27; 0.5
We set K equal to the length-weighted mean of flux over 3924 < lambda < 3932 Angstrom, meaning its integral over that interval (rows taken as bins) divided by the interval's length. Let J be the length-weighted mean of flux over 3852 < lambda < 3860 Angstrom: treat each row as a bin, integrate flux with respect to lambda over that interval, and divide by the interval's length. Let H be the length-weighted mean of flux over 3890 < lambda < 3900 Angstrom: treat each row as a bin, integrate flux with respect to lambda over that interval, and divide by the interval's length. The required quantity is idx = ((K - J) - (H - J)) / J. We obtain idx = 0.02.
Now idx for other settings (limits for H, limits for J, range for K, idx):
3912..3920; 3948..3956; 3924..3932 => 0.03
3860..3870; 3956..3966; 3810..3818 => -0.07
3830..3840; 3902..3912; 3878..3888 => -0.12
